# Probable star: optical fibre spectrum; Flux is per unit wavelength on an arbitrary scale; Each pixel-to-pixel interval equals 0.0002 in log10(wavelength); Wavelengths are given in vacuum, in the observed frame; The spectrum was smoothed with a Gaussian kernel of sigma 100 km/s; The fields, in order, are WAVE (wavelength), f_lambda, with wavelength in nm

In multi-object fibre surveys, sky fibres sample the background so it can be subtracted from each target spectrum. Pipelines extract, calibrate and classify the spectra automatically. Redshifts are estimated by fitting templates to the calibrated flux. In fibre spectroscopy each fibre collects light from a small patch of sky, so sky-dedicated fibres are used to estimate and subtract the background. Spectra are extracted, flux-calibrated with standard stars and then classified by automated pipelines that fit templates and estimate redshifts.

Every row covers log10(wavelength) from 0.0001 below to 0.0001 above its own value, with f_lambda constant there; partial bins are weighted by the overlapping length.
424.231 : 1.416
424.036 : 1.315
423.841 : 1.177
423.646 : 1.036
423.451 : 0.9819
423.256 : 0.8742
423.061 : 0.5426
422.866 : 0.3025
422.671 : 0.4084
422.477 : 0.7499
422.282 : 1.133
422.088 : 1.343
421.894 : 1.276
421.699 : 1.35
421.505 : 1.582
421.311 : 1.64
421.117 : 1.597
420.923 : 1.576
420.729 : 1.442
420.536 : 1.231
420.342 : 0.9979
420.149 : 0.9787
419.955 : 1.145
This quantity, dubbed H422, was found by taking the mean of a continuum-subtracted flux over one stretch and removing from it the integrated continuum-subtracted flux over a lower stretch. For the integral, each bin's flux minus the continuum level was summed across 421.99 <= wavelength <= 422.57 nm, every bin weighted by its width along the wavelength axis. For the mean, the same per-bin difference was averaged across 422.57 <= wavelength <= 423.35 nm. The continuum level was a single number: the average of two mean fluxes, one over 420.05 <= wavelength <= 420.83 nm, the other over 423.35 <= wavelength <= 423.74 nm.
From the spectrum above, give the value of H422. -0.55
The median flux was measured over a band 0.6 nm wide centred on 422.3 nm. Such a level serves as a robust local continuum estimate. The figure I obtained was 1.1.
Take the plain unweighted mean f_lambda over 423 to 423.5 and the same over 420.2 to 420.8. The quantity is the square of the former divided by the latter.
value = 0.5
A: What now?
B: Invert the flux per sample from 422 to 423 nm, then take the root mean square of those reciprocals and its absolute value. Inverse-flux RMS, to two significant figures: 2.0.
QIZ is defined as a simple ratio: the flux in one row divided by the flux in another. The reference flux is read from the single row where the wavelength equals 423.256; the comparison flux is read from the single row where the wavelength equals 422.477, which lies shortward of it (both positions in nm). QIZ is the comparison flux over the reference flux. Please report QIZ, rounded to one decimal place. 0.9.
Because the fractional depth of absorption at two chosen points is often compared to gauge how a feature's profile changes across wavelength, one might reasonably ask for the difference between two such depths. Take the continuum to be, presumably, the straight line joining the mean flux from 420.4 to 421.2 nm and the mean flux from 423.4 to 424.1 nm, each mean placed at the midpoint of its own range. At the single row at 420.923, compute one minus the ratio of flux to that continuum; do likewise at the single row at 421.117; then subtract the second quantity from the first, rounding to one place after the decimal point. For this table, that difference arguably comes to 0.0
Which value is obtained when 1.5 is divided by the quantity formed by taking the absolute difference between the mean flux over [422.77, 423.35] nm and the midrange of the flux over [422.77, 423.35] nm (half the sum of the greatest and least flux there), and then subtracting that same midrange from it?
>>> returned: -2.6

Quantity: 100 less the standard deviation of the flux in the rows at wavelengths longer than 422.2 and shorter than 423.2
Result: 99.7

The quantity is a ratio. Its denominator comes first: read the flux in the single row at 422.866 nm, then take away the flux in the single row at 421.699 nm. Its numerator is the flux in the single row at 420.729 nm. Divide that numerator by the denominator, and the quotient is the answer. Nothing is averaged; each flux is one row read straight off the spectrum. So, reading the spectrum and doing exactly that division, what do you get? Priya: -1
